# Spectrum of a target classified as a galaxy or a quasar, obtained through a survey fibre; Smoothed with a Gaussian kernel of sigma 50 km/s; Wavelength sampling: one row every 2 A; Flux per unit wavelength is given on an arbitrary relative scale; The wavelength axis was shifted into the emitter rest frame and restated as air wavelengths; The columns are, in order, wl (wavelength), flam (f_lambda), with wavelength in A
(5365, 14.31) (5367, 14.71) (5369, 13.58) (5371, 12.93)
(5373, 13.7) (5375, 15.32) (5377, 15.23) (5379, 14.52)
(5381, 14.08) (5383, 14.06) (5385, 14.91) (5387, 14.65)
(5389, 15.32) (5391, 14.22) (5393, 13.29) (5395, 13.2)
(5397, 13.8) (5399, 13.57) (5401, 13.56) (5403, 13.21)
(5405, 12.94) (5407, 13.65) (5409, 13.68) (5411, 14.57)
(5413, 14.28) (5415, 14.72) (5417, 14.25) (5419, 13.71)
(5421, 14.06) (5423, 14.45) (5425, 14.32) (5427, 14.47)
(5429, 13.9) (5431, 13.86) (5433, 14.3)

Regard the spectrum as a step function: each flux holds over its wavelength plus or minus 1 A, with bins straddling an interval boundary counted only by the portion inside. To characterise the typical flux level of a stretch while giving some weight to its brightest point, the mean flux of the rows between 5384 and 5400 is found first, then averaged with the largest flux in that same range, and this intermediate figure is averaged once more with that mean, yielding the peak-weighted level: 14.4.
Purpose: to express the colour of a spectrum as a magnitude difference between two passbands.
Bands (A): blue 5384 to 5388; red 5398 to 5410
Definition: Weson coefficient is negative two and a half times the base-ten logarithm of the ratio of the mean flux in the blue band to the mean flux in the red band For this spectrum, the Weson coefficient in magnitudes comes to -0.10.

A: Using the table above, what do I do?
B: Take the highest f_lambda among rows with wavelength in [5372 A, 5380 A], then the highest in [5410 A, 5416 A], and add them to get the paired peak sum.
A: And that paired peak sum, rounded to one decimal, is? 30.0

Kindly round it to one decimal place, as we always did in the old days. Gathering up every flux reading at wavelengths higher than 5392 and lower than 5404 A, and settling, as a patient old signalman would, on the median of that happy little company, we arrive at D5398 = 13.4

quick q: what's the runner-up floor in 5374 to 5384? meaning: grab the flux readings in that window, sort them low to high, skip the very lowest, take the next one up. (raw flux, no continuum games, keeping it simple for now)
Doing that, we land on 14.08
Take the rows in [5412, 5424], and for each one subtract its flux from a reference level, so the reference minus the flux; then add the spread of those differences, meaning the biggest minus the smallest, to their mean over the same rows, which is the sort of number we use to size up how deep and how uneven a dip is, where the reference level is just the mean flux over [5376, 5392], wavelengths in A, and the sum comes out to 1.4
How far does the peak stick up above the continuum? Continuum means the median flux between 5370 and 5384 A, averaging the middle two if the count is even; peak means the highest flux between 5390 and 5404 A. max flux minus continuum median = 0.14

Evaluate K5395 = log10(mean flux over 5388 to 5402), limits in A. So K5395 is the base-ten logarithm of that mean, 1.14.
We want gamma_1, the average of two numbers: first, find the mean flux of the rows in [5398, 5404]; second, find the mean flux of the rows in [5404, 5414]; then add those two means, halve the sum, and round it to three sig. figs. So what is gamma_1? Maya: 13.6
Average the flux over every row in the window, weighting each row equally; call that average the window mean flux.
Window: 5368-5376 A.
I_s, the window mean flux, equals 13.9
